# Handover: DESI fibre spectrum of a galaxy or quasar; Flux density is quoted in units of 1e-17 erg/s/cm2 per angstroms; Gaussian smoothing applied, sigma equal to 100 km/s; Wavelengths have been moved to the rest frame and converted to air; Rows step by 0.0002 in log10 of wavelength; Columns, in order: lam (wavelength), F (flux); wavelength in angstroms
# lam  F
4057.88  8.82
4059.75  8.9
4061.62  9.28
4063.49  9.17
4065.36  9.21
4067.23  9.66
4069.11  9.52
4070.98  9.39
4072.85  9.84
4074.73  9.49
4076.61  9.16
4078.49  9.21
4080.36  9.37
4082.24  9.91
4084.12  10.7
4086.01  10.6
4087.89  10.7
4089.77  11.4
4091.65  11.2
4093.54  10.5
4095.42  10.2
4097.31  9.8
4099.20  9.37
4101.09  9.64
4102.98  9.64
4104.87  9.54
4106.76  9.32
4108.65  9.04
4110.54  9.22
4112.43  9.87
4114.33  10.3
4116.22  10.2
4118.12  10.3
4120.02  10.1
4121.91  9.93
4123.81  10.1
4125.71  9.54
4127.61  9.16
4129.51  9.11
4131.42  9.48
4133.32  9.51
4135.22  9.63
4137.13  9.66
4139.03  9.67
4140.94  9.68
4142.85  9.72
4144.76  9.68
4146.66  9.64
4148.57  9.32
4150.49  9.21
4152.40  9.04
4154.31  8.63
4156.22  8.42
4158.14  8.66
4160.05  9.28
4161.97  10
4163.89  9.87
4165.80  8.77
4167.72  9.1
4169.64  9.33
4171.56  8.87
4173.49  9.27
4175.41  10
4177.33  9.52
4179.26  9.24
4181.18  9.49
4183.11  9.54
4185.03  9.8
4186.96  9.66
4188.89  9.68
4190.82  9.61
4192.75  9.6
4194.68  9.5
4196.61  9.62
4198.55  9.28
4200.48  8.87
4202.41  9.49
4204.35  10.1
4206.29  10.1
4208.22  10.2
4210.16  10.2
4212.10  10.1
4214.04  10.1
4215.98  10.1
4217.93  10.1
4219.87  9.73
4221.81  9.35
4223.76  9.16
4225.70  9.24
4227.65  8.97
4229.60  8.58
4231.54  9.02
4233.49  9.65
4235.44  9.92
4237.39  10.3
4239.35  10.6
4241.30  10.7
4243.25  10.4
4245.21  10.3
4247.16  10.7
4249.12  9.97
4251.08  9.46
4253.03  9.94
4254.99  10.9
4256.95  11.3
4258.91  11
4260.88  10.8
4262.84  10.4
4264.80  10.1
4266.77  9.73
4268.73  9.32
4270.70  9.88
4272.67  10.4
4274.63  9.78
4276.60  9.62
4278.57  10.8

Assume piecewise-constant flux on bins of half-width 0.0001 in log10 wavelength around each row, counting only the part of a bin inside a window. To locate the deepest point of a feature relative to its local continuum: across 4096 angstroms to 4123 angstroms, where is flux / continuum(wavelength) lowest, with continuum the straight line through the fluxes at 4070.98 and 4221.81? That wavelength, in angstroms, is 4108.65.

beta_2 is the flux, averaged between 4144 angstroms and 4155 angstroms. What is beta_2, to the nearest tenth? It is 9.3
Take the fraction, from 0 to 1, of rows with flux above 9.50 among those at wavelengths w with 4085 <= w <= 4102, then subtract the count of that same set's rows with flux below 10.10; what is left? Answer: -2.11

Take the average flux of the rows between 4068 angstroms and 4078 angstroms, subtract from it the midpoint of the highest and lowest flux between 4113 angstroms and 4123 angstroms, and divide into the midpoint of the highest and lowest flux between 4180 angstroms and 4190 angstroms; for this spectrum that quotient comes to -15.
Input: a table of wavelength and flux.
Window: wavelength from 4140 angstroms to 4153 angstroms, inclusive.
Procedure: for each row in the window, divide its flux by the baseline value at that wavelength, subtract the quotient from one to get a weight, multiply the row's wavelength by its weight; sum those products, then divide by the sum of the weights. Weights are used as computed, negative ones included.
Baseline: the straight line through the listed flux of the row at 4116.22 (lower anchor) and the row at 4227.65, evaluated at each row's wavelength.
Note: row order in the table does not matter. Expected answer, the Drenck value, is 4148.6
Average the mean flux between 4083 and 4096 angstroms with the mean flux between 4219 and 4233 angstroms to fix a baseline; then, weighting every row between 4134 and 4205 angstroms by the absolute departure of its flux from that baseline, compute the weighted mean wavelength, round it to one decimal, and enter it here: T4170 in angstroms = 4168.5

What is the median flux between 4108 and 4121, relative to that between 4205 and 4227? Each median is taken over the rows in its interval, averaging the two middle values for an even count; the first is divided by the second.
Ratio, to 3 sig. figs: 1.00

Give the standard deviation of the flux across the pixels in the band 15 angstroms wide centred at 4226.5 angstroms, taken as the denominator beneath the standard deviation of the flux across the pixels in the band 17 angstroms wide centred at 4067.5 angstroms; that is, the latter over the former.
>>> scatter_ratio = 0.8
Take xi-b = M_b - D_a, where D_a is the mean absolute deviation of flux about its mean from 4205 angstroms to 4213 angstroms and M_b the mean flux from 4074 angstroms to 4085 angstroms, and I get 9.6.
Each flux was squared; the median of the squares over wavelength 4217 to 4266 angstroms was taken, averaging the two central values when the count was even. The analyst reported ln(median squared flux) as 4.63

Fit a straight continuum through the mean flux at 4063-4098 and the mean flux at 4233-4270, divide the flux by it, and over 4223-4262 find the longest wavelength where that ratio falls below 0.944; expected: 4251.08 angstroms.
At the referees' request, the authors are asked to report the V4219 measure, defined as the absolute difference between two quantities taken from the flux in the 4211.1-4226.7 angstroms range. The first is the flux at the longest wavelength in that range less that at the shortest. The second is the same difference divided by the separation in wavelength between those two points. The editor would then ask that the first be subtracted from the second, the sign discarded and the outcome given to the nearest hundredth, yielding 0.80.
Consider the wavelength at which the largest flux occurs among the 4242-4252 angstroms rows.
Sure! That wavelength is 4247.16 angstroms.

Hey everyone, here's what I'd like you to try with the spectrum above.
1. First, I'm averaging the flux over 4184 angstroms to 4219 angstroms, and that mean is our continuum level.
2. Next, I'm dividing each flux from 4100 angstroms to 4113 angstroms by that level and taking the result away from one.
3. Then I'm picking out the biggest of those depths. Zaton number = 0.076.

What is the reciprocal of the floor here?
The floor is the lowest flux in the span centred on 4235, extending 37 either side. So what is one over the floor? 0.1166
